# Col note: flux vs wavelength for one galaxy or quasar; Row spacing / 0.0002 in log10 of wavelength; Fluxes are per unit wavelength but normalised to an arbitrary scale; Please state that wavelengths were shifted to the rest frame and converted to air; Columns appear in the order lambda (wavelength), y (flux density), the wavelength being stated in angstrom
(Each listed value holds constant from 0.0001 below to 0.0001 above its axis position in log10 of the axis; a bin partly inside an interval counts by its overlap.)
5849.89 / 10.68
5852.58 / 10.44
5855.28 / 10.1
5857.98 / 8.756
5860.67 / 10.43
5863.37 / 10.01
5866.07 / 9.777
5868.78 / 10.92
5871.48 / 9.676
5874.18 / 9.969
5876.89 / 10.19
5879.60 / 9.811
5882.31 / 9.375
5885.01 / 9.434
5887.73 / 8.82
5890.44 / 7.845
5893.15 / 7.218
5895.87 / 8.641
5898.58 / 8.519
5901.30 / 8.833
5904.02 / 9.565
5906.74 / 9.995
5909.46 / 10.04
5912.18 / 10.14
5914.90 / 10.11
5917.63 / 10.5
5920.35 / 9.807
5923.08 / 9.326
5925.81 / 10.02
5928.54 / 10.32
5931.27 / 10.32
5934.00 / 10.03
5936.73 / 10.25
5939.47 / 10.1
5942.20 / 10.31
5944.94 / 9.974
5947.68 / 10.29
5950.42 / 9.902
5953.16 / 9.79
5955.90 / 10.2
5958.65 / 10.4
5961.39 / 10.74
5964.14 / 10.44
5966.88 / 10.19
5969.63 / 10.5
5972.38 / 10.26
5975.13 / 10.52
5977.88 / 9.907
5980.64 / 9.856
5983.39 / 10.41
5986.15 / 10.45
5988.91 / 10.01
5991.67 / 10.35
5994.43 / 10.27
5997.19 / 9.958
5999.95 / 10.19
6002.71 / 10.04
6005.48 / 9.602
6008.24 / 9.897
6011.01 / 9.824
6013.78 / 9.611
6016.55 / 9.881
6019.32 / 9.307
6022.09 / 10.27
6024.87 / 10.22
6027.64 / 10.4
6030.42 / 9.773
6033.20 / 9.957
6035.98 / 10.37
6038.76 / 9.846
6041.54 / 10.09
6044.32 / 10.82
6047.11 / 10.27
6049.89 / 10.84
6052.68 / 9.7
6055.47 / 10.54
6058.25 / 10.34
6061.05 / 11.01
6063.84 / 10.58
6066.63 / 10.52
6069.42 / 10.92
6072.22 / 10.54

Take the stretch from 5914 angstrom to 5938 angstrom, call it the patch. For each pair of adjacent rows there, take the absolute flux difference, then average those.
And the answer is 0.38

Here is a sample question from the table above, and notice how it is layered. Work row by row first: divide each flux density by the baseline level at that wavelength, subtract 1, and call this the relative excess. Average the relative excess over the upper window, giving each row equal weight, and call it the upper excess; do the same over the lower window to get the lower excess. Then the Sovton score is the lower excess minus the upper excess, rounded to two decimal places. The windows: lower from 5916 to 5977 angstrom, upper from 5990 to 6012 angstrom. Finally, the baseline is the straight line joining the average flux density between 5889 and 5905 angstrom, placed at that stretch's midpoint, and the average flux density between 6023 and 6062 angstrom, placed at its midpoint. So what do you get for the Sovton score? 0.10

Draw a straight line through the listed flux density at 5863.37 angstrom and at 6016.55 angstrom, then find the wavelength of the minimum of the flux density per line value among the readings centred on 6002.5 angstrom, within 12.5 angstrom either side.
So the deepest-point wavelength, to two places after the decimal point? 6005.48 angstrom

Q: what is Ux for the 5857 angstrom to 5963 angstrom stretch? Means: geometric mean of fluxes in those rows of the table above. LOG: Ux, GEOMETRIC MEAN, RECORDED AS 9.7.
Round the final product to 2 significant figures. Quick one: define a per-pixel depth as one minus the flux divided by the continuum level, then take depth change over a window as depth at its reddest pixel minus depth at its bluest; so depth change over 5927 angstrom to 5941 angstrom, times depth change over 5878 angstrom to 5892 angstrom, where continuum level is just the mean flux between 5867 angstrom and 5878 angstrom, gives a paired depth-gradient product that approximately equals 0.0042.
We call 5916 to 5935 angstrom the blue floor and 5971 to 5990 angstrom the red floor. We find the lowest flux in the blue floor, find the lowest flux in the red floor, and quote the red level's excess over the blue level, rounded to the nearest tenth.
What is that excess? 0.5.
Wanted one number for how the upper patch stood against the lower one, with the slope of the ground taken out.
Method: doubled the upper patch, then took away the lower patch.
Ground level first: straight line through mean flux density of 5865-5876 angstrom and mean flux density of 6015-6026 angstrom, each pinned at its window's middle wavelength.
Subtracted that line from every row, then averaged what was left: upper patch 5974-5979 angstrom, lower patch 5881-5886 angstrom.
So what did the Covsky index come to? 1.2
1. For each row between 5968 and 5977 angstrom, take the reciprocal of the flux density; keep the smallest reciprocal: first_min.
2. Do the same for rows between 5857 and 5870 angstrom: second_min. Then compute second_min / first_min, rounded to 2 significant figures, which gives 0.96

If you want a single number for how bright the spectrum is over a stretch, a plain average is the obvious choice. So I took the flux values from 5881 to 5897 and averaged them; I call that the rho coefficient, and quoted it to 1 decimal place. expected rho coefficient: 8.6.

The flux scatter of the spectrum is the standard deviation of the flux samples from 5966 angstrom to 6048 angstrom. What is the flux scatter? 0.3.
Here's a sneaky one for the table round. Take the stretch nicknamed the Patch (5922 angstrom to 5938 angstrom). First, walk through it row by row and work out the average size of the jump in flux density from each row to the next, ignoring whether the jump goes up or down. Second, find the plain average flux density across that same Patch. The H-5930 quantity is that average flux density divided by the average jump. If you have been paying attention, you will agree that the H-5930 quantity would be 33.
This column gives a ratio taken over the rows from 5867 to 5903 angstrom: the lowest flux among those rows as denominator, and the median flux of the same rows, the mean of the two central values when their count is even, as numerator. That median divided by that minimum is 1.30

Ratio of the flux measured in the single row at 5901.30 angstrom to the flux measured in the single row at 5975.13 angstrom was 0.84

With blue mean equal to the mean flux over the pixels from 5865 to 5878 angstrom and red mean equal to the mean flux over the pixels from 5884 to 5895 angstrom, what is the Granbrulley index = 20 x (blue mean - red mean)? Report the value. 36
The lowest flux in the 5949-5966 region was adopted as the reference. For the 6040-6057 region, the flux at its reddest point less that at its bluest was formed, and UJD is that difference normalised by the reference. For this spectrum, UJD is 0.046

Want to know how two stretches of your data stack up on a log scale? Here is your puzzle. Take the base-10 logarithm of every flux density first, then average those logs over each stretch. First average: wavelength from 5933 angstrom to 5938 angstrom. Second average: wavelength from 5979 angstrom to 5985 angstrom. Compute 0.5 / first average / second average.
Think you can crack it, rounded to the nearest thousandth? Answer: 0.494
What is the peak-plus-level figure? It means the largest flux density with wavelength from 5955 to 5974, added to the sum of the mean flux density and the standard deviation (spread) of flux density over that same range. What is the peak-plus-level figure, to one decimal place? 21.3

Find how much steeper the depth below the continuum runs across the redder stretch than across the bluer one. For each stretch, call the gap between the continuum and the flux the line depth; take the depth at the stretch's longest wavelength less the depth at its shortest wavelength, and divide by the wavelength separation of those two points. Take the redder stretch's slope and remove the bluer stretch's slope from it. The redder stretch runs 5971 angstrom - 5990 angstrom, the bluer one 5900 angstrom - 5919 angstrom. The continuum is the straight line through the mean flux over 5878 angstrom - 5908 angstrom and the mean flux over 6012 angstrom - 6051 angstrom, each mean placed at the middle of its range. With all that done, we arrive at 0.117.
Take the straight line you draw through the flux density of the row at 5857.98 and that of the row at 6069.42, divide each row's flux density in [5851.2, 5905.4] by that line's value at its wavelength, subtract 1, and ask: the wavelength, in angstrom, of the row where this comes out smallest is 5893.15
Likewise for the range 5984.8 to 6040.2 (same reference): 6019.32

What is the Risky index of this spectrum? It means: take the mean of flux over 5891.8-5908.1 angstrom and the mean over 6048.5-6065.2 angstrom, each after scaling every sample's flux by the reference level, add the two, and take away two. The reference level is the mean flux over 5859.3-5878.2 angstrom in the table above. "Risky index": -0.10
